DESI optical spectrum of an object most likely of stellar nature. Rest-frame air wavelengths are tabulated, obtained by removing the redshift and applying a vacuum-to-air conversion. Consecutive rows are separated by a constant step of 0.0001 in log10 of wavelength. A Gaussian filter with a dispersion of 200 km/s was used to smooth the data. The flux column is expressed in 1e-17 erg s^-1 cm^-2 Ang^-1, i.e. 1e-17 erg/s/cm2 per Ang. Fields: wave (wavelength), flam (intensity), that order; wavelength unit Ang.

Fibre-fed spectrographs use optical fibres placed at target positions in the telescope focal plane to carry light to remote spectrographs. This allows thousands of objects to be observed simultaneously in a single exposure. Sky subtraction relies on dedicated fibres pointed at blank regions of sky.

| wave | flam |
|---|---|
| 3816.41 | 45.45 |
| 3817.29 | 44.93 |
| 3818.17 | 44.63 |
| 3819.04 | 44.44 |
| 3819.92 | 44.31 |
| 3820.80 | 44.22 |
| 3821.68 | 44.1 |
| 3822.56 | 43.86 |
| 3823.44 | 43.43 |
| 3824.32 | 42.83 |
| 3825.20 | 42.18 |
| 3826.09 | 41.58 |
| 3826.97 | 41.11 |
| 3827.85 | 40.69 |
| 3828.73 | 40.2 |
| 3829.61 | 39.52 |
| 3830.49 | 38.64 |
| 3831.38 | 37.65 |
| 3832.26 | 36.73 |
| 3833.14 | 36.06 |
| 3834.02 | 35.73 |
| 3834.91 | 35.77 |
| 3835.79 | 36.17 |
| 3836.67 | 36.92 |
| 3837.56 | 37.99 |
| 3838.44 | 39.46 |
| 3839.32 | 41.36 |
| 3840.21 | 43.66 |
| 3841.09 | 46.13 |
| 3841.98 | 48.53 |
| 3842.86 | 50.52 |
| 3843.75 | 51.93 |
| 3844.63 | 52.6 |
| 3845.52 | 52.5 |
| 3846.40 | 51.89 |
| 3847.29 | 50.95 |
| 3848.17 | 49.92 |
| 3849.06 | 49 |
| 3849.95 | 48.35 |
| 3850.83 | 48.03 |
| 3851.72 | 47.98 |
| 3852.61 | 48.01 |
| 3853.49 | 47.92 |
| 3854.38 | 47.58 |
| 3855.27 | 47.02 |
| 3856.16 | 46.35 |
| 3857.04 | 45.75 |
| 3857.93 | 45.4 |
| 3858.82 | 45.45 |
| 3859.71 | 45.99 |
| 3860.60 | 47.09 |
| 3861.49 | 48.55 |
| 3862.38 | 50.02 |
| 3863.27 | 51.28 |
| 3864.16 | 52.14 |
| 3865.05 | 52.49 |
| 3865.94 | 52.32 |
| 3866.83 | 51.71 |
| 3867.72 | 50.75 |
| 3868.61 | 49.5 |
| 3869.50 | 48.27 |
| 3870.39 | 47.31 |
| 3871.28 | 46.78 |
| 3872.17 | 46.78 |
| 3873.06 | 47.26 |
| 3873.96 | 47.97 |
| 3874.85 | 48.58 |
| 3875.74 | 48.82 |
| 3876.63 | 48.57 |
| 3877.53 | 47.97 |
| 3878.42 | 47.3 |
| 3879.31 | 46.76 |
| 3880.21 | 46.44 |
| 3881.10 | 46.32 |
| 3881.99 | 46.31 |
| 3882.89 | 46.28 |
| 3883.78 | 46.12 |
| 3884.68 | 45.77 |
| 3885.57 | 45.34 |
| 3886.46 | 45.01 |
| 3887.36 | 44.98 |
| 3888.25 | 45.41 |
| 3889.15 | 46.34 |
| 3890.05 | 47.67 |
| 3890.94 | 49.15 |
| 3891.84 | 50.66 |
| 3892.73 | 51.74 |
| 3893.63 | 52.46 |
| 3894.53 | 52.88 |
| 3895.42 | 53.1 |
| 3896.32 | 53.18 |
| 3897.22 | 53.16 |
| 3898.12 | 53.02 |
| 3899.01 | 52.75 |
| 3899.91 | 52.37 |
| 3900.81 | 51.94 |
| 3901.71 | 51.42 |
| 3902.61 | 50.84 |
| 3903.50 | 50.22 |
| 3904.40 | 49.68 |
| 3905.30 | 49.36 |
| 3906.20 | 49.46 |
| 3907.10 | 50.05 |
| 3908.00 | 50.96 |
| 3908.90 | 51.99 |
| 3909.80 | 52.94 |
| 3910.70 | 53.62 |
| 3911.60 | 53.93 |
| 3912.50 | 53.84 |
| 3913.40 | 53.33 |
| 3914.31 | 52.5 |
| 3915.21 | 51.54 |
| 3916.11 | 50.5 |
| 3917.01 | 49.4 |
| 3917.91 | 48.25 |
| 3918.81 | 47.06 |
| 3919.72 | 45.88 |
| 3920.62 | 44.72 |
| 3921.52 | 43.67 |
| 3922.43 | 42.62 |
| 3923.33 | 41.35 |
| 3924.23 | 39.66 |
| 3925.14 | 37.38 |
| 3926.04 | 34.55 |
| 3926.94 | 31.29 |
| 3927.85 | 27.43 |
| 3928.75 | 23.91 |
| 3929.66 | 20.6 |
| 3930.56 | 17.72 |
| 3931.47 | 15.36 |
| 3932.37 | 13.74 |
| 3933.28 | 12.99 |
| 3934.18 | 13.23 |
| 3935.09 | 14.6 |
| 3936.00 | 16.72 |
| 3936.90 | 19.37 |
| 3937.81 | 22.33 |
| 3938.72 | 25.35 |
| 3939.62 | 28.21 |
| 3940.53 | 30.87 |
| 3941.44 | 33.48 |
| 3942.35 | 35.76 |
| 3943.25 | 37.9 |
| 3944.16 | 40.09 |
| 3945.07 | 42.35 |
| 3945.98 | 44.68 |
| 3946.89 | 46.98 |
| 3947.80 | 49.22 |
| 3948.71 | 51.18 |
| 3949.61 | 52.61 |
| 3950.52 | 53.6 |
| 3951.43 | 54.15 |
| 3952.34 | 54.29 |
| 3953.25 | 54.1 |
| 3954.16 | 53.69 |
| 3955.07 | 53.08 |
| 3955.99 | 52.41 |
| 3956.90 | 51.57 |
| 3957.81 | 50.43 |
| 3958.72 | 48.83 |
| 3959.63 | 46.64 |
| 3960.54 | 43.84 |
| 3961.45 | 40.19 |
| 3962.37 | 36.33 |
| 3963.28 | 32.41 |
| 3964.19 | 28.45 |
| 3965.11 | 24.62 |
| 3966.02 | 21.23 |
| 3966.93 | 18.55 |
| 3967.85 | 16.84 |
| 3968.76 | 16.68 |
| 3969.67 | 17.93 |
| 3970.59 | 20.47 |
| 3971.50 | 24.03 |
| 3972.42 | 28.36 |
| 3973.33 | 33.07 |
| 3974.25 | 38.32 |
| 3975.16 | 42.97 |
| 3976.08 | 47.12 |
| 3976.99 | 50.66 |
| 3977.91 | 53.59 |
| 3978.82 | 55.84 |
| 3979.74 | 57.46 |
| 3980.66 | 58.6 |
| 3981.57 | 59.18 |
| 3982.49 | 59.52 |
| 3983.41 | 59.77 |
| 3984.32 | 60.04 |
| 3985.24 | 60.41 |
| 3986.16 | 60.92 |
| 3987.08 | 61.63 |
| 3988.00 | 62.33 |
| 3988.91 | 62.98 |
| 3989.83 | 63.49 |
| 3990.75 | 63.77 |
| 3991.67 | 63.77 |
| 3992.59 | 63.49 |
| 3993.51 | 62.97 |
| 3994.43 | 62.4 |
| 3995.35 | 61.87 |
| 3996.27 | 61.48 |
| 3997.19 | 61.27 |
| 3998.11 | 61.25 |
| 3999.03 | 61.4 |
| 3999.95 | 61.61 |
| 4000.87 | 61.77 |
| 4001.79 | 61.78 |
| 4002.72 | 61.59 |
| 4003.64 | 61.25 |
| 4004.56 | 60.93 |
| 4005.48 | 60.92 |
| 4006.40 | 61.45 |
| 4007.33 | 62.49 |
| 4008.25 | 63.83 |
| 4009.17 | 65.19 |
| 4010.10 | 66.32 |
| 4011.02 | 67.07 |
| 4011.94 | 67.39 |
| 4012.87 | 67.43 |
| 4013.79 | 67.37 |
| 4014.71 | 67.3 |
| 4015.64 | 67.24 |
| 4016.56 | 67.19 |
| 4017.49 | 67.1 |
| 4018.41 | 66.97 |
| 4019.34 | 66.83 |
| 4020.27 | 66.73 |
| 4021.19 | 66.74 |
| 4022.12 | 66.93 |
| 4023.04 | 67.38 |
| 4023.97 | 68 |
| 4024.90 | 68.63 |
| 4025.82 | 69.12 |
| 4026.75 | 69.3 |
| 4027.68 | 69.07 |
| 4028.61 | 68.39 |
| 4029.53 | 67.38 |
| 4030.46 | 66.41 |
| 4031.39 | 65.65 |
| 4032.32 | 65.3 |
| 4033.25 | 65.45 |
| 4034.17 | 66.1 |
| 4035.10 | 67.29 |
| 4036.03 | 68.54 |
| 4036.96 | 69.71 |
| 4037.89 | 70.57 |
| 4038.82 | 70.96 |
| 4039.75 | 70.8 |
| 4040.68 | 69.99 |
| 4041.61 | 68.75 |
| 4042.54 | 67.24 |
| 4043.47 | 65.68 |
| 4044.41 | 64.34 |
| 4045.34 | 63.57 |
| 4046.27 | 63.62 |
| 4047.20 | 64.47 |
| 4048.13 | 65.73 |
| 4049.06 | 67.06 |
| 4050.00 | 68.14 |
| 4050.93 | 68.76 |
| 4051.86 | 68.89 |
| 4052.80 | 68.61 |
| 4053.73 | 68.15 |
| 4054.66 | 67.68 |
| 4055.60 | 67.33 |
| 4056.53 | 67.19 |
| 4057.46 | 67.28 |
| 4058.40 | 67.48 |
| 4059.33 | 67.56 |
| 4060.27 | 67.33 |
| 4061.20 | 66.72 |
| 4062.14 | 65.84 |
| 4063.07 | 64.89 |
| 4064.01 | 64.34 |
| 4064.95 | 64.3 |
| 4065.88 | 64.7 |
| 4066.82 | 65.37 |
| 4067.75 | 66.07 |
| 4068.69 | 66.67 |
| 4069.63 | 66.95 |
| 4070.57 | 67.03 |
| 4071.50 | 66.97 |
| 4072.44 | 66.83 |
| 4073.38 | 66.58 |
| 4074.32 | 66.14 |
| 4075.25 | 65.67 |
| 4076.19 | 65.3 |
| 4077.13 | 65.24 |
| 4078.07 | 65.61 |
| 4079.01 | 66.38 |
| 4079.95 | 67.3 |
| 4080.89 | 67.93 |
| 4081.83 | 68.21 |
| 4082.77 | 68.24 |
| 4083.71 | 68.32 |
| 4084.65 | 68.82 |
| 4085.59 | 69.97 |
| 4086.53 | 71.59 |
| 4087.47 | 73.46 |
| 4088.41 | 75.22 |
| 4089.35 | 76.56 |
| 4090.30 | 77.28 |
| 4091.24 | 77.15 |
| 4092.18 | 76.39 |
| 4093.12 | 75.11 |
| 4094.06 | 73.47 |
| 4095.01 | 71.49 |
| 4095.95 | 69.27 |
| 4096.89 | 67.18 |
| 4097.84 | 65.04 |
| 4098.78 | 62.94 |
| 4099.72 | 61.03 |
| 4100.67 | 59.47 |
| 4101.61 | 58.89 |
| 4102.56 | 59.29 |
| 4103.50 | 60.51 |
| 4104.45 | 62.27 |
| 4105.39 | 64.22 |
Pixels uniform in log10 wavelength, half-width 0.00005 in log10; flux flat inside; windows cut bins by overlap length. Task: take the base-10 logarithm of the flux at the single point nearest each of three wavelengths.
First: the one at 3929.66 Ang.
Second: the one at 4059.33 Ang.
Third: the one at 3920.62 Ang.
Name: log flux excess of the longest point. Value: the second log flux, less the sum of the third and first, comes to -1.1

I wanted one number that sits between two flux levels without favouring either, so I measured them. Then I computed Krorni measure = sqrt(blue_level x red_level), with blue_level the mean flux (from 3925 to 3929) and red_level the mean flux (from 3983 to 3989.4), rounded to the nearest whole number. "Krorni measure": 43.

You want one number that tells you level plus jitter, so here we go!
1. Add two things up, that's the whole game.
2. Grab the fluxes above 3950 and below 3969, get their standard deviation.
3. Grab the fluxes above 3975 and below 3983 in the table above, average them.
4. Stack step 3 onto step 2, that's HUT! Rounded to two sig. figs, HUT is 68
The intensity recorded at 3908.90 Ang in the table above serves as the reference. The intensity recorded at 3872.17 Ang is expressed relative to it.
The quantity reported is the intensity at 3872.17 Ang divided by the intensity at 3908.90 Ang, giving 0.90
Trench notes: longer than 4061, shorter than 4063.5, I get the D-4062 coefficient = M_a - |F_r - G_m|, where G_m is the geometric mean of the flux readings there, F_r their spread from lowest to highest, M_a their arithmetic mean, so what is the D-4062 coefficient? 1.8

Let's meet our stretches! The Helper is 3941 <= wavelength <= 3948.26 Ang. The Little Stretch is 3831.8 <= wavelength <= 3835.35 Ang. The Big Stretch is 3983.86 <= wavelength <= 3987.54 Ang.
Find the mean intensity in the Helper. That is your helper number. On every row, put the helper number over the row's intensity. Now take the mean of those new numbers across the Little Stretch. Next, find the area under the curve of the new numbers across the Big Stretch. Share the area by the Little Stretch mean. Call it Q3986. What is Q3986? 2.2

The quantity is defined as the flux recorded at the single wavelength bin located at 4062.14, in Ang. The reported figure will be 65.84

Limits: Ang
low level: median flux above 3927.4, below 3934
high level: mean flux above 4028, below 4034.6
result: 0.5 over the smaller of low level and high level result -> 0.0282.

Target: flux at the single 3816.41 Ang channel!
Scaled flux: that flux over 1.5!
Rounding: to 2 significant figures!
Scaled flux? 30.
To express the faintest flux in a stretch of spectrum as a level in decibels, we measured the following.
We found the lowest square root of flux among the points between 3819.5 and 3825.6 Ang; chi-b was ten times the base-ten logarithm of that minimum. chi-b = 8.13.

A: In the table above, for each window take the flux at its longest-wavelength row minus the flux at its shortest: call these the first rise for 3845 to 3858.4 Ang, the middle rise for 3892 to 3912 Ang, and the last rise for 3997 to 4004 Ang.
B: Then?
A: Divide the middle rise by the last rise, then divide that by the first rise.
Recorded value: 15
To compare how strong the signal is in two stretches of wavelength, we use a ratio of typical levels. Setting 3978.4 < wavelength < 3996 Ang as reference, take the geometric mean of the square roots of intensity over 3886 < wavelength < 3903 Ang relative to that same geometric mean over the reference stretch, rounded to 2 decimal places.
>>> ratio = 0.91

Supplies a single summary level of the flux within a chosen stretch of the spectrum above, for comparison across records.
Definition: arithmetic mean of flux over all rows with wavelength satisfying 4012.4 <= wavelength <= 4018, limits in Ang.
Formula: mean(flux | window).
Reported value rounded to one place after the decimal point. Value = 67.3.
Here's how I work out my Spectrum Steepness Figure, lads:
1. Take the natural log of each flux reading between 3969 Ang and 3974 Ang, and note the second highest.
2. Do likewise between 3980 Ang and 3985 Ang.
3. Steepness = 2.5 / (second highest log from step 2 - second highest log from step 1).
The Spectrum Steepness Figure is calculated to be 3.4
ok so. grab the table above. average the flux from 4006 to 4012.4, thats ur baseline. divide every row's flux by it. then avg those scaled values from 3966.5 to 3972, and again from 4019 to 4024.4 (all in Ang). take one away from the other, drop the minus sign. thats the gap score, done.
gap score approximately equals 0.74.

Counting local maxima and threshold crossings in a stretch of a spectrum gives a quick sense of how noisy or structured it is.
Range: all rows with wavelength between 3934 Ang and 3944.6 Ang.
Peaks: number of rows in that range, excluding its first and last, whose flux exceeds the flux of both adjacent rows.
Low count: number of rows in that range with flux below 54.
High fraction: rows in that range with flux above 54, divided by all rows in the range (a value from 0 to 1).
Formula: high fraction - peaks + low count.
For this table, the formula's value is 12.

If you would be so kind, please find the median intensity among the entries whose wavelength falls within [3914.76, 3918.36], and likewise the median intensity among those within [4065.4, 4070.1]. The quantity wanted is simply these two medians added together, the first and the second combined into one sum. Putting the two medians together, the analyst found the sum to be 116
